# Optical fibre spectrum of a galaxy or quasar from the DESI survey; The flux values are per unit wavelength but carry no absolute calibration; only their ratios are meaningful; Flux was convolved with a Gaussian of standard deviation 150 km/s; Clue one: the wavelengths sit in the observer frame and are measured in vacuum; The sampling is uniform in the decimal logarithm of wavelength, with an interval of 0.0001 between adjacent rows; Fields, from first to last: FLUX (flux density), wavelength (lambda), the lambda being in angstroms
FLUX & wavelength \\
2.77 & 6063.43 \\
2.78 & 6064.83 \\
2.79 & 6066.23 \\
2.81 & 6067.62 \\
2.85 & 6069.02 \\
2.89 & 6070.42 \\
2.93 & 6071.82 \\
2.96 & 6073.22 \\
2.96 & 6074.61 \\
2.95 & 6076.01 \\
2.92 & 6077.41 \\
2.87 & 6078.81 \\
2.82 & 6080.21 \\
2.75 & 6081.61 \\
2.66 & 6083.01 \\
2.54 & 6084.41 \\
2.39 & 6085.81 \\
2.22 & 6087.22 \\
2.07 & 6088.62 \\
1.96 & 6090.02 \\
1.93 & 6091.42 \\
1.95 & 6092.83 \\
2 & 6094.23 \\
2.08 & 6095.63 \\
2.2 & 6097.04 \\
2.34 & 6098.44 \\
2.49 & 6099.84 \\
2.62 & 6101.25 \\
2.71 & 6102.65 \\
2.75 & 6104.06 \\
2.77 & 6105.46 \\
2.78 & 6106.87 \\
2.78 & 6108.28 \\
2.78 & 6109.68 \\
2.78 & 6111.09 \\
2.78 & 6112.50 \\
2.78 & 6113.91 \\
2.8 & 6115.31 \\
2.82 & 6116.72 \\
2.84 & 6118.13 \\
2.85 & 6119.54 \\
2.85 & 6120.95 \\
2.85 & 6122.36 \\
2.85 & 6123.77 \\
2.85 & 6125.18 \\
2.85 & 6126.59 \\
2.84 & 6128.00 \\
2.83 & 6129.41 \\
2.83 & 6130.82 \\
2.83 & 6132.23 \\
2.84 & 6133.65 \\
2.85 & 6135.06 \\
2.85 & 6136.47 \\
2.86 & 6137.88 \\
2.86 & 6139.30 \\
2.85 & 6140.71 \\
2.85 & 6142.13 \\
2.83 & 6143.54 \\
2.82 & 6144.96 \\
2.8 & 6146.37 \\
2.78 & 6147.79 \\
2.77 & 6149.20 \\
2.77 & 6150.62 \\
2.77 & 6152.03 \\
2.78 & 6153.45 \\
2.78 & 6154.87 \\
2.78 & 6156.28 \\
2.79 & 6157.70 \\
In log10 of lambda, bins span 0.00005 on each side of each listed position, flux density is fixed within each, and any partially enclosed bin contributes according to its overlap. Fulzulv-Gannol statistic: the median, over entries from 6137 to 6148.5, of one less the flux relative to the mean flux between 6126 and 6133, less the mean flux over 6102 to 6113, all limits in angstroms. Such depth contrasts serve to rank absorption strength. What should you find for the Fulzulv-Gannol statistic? -2.77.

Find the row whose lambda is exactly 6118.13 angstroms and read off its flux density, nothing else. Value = 2.84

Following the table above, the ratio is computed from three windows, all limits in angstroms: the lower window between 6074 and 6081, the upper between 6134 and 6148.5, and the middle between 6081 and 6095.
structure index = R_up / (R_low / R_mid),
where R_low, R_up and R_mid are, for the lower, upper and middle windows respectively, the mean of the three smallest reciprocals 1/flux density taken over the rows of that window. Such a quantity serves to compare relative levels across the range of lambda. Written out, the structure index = 0.389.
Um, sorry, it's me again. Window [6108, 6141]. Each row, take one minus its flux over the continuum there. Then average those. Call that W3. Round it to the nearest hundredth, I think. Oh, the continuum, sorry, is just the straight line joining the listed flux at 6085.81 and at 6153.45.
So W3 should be -0.08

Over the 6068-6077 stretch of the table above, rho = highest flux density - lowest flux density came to 0.11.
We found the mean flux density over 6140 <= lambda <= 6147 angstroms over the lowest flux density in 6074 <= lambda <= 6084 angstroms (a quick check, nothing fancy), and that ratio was 1.06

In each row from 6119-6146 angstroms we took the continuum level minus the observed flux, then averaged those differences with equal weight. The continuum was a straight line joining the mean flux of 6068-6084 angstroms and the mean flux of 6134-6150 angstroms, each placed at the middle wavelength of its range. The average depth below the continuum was -0.01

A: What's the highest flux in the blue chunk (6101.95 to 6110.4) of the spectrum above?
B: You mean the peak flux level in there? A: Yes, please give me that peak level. 2.78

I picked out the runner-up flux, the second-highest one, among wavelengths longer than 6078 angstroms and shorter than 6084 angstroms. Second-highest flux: 2.82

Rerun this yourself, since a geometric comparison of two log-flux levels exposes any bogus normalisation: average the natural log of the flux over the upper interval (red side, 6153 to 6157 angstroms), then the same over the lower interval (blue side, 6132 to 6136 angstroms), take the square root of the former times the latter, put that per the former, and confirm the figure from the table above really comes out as 1.01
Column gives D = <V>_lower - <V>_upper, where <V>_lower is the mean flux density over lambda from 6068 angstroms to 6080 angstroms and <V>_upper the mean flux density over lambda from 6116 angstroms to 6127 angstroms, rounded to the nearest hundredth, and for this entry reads 0.07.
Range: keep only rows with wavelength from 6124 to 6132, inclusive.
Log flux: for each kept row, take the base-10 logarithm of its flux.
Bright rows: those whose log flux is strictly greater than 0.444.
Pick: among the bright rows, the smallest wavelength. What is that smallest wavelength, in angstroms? 6125.18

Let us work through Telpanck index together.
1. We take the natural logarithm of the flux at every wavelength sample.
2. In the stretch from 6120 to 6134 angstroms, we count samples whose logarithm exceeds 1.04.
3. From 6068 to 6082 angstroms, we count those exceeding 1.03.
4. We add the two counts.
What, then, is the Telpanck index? 19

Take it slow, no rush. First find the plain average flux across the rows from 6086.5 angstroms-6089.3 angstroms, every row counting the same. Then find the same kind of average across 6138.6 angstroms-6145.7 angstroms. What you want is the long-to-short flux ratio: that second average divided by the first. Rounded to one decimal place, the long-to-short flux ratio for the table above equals 1.3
